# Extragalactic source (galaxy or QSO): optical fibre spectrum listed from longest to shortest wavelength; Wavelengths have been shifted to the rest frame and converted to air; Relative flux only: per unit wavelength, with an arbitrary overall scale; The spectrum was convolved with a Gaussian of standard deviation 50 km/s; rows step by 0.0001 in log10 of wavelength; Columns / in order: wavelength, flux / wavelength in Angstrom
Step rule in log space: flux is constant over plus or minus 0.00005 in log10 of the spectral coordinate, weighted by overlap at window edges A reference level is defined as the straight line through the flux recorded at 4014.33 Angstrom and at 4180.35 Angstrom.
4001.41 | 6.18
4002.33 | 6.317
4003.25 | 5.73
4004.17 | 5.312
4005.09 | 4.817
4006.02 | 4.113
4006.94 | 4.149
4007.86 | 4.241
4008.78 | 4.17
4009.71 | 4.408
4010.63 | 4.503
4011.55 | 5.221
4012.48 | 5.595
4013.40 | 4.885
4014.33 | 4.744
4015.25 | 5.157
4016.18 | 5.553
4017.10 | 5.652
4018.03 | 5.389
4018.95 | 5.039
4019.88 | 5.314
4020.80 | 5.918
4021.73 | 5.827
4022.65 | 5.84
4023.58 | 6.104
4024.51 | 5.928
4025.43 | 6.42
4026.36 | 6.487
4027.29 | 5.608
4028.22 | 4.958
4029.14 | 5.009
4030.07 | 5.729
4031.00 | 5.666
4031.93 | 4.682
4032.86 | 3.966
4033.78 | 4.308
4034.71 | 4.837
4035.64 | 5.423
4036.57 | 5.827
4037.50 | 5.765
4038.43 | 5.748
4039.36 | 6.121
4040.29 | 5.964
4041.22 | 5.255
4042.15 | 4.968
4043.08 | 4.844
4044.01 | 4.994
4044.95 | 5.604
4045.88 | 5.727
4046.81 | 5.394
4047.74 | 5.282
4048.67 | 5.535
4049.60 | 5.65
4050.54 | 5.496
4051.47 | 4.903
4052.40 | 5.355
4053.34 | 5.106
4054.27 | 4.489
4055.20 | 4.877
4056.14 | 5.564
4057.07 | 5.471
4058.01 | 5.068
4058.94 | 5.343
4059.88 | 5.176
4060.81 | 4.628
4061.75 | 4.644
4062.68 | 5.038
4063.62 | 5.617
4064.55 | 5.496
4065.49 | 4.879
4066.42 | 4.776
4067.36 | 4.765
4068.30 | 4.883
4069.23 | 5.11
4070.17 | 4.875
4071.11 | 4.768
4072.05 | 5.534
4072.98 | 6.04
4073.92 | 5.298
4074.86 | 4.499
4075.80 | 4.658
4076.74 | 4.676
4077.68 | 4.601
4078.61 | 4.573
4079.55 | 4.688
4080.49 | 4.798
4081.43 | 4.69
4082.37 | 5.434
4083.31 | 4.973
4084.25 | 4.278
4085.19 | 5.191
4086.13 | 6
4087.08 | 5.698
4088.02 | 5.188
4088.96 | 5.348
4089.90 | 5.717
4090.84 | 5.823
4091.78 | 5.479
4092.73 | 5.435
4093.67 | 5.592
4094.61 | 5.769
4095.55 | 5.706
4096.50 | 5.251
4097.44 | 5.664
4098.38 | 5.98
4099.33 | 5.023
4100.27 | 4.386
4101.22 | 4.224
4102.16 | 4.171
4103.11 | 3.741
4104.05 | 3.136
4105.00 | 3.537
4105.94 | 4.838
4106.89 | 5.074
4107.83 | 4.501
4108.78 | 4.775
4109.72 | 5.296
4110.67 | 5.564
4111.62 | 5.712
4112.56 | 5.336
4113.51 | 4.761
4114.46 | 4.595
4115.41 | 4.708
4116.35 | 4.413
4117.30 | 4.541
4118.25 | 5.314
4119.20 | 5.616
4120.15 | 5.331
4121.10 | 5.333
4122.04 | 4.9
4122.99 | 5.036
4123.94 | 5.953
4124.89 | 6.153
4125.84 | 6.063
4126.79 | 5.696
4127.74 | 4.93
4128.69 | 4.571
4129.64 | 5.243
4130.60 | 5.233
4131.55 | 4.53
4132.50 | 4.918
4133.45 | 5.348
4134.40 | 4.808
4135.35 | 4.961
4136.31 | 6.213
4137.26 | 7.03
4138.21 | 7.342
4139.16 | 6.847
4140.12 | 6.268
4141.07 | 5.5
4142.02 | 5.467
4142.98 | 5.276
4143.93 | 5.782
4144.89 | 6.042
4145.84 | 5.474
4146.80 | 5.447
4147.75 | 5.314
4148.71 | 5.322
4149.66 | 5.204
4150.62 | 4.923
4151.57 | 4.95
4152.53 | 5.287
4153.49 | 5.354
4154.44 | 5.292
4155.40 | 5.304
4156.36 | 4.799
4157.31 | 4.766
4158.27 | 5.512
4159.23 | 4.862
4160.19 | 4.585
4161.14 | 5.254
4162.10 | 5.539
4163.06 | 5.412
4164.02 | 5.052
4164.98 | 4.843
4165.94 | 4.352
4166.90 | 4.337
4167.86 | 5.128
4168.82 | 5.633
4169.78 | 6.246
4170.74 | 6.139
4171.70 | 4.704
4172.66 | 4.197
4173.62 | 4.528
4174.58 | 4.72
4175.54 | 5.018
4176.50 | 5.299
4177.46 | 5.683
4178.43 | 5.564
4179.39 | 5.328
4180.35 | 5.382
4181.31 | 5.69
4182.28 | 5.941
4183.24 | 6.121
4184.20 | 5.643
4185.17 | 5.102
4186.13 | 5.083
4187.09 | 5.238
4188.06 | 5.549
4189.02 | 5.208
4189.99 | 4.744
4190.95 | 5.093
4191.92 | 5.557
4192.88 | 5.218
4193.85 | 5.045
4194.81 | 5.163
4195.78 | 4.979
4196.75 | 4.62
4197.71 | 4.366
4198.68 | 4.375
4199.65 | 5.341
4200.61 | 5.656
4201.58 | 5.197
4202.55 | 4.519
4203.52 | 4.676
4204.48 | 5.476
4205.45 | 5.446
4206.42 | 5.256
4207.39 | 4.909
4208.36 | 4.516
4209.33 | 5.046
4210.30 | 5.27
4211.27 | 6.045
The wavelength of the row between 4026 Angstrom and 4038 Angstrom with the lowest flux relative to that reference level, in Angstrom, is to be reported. 4032.86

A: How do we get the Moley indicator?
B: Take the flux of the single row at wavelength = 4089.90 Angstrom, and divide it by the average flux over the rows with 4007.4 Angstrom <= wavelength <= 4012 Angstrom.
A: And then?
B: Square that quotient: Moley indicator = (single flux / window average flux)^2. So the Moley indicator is 1.6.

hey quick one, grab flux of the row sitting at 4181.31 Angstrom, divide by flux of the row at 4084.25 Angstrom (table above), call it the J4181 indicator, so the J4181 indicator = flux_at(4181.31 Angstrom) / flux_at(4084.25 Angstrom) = 1.3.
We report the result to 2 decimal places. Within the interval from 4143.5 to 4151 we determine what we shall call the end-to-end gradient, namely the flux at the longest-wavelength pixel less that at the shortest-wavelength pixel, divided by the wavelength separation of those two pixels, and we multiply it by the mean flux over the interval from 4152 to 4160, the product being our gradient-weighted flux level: -0.66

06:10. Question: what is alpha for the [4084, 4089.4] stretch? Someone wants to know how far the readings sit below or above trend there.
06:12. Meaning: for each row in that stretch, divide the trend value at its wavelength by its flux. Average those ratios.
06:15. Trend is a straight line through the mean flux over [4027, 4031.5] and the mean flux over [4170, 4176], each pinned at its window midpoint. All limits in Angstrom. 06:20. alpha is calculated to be 0.99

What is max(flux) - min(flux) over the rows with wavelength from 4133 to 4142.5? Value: 2.5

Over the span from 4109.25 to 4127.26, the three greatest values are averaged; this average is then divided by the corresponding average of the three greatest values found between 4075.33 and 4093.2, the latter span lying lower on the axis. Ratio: 1.04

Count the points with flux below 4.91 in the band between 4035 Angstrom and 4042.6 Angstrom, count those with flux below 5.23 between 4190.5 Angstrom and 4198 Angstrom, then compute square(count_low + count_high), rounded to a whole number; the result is 49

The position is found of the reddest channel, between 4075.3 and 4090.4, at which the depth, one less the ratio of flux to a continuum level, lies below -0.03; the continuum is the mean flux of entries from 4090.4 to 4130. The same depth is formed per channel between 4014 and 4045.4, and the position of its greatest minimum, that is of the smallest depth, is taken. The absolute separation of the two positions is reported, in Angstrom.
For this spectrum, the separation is 63.5 Angstrom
